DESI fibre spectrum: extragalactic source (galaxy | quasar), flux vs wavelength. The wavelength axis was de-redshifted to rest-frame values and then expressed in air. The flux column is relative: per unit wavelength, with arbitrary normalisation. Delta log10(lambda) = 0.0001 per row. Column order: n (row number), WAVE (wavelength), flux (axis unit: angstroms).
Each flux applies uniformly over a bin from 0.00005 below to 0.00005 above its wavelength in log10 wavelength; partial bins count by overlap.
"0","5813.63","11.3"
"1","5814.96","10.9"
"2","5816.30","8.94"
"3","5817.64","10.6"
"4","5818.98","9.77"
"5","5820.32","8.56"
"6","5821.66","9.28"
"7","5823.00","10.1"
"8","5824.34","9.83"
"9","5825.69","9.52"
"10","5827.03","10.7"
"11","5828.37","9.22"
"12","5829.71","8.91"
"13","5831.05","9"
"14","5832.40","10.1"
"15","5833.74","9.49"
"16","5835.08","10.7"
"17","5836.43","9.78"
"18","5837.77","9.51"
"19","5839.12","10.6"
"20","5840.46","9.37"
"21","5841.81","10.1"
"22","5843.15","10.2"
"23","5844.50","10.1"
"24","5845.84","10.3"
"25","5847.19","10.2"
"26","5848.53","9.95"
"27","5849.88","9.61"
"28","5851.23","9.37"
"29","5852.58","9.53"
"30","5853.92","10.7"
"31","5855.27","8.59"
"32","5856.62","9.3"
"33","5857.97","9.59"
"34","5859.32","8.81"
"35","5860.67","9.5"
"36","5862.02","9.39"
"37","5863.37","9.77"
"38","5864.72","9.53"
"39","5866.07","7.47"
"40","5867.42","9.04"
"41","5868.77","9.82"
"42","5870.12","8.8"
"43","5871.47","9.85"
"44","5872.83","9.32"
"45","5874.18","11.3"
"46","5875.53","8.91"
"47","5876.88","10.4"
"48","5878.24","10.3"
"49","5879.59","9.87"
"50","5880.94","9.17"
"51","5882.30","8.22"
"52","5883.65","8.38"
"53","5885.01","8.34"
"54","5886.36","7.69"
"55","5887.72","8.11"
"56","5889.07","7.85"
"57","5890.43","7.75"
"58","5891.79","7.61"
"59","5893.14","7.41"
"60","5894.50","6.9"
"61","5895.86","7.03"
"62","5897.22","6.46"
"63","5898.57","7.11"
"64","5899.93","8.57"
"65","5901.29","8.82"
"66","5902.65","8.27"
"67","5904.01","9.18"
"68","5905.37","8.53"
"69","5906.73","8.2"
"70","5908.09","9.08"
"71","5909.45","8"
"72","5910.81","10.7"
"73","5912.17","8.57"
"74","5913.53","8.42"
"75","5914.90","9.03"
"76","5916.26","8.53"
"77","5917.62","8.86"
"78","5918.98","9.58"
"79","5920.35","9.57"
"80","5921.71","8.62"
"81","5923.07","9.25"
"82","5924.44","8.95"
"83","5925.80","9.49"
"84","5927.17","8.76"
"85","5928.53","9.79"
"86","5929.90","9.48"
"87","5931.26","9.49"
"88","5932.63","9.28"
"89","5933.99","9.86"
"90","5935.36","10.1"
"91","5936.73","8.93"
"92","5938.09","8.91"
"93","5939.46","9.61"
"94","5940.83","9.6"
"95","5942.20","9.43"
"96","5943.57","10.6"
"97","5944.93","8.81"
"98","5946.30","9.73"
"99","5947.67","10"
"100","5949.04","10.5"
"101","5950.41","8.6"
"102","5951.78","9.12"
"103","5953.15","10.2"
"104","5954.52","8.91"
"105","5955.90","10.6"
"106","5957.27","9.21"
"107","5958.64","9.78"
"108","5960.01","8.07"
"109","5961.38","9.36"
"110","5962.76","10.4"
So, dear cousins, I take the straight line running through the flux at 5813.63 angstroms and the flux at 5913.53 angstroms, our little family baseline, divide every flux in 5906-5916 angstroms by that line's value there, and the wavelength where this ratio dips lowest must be 5909.45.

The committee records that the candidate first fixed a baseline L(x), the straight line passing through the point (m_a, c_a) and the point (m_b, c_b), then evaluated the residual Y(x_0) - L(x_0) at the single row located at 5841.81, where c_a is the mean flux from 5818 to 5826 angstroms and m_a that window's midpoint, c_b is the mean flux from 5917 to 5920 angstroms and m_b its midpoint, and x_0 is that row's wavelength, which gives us 0.6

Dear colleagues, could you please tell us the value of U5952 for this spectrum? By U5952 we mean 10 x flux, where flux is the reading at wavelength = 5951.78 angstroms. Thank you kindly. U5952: 91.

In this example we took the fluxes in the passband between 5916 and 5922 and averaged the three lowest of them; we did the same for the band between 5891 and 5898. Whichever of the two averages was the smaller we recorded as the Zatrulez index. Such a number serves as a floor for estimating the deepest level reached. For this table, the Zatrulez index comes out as 6.8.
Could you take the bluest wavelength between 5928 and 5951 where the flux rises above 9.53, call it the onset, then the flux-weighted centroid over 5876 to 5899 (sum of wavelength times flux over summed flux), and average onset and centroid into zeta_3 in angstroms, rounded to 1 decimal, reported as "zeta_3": 5907.7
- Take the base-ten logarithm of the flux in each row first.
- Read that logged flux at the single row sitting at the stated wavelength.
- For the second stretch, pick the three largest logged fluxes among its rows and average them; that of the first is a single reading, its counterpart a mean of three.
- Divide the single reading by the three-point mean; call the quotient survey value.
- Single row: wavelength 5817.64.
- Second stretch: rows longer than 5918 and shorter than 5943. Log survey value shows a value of 1.03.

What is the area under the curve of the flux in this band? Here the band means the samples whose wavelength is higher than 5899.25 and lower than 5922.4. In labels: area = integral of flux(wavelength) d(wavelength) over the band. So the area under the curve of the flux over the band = 205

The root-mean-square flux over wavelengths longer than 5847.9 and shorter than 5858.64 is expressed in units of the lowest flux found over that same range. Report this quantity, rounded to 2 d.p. 1.12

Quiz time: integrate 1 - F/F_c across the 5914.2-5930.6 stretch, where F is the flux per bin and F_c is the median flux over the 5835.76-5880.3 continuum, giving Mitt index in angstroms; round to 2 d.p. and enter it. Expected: 0.77 angstroms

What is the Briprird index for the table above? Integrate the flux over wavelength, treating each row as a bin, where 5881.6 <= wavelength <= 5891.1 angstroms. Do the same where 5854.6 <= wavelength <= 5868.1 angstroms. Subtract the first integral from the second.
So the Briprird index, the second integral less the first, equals 46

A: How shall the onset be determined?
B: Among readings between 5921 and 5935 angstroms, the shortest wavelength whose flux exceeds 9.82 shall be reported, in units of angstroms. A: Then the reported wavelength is 5933.99 angstroms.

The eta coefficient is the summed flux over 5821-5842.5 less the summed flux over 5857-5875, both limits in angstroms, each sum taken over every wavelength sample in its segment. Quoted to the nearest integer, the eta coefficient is 34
